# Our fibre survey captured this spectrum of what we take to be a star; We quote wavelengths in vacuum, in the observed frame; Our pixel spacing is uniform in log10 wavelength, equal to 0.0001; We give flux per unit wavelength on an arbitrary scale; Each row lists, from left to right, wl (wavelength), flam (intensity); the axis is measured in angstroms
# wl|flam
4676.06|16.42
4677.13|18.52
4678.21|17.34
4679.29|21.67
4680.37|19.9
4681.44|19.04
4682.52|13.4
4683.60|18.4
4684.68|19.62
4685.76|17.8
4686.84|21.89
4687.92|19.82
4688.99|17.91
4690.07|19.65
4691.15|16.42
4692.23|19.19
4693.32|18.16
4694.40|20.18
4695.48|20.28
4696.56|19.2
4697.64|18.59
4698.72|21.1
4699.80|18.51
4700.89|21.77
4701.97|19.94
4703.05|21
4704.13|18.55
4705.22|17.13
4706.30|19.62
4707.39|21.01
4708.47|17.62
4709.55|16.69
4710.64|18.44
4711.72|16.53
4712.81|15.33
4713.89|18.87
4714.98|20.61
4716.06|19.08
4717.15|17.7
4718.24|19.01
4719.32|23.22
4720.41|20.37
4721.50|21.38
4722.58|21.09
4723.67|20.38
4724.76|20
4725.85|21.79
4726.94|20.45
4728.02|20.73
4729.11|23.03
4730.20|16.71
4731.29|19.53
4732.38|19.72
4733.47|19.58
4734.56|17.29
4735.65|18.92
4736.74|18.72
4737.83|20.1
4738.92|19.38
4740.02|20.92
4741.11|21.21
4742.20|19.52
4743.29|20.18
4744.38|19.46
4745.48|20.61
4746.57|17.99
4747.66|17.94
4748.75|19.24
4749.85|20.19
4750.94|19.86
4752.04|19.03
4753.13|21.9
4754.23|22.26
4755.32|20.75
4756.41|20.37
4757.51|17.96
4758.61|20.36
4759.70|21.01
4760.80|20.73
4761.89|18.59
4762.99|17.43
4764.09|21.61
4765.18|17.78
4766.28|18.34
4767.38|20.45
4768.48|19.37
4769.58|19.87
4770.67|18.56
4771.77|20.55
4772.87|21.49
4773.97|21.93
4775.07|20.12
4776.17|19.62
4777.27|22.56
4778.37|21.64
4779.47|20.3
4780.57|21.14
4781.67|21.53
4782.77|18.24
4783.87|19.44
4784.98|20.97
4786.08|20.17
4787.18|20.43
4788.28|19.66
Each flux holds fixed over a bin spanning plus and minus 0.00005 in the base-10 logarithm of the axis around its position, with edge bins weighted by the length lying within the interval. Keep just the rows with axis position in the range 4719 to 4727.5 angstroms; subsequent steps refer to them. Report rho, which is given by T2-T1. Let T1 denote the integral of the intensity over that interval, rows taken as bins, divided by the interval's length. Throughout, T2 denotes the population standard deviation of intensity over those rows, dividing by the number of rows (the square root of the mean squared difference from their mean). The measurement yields -20.0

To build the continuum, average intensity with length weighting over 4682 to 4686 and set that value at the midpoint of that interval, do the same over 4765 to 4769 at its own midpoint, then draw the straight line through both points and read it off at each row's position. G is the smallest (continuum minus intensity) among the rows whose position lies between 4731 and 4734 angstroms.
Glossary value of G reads -1.4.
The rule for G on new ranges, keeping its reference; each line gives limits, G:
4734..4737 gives -0.5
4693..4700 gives -3.5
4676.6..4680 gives -4.5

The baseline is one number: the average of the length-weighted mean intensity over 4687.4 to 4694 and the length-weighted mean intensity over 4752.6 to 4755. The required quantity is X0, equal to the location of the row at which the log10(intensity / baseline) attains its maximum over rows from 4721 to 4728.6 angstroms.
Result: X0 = 4725.85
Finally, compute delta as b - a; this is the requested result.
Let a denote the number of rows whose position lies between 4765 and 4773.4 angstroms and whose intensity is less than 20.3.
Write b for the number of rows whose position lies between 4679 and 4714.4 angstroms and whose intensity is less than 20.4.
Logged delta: 22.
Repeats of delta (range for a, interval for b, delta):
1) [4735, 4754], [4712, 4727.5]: -5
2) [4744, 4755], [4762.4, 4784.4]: 4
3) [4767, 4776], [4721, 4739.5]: 7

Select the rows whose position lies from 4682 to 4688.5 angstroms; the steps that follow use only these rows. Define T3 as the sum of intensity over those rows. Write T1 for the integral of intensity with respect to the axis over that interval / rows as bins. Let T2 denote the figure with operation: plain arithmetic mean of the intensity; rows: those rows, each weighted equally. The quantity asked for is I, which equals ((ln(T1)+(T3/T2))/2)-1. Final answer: 4.40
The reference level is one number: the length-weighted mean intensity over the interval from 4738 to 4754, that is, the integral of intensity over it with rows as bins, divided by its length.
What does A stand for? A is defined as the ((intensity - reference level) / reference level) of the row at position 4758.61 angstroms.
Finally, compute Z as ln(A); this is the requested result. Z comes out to -3.7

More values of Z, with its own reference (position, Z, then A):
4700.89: -2.3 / 0.10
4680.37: -6.3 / 0.00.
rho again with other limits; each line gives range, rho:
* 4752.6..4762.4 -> -19.1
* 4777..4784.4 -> -19.3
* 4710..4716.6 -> -16.4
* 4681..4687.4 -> -15.8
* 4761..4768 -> -17.6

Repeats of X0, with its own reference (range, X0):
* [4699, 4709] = 4700.89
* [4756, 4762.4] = 4759.70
